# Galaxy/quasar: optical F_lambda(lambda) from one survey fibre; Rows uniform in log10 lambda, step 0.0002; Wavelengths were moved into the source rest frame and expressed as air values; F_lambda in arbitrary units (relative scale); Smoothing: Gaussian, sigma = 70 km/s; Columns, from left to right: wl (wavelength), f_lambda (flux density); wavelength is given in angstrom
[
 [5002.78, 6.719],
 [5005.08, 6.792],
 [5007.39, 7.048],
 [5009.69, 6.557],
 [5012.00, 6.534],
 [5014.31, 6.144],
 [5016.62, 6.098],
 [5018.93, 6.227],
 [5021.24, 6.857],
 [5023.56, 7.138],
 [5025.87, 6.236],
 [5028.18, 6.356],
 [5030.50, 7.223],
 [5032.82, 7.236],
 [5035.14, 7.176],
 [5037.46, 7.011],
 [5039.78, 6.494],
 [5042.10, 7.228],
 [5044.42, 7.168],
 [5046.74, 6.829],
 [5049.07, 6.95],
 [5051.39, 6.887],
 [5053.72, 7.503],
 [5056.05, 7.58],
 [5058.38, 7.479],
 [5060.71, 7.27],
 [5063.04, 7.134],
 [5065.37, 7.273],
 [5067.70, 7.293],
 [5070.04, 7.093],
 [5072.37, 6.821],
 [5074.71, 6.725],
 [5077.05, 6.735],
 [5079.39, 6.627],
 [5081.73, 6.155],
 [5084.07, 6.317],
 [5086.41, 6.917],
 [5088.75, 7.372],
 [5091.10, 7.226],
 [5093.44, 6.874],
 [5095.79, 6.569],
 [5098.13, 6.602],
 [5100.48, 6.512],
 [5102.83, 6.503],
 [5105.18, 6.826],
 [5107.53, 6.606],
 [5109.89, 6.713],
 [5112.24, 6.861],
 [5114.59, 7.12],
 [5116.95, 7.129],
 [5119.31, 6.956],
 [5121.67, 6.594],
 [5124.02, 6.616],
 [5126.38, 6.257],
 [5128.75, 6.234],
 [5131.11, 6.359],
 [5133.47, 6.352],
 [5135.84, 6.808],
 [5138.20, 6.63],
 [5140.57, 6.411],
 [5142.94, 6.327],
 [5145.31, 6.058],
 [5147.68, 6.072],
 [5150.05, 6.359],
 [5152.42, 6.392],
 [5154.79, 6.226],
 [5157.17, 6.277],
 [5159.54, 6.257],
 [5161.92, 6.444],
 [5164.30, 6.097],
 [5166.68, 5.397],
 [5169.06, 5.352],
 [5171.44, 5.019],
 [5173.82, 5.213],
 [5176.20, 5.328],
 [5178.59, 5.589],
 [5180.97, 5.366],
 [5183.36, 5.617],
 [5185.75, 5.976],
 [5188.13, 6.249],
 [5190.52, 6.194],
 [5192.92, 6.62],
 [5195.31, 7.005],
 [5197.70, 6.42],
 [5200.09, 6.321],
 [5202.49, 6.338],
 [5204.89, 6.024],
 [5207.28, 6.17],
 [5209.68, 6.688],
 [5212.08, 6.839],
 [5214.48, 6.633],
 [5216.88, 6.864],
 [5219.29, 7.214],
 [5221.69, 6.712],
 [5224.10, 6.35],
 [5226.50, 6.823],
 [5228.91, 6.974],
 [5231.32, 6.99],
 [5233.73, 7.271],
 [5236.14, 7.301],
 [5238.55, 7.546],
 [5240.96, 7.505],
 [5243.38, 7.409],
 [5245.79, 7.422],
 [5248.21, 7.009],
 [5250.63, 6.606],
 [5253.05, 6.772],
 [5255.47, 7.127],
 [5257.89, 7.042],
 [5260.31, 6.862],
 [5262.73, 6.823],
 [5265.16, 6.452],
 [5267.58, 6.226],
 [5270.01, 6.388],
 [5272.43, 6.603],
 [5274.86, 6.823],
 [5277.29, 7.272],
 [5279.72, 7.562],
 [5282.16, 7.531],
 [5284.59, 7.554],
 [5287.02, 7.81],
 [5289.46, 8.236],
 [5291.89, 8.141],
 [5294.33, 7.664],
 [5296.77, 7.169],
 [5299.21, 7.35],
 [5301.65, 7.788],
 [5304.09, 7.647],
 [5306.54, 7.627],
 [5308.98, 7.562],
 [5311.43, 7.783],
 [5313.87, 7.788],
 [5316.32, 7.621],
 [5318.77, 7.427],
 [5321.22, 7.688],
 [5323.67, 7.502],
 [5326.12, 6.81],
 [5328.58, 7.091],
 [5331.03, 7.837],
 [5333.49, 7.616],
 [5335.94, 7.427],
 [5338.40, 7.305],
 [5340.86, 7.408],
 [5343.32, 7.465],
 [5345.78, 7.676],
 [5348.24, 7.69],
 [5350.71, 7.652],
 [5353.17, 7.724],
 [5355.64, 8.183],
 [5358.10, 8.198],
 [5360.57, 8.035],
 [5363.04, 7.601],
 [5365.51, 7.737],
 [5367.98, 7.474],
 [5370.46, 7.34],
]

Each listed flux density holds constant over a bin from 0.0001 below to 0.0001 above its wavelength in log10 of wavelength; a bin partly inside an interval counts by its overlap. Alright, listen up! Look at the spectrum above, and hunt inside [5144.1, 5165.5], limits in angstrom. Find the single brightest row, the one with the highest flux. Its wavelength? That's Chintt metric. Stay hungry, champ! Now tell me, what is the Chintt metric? 5161.92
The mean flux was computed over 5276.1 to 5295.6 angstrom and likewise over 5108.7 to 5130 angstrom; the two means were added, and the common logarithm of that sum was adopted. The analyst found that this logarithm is 1.16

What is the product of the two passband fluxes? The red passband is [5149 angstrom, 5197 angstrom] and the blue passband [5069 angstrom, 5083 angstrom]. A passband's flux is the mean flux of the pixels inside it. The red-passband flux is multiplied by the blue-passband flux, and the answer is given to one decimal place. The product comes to 39.8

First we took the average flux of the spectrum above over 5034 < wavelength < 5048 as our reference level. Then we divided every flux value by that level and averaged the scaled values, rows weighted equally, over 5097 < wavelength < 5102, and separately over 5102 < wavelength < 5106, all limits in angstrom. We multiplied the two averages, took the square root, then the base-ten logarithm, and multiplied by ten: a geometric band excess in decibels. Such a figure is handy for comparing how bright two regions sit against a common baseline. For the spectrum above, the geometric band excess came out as -0.24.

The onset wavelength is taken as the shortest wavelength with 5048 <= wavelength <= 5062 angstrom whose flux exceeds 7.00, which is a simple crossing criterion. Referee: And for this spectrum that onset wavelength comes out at 5053.72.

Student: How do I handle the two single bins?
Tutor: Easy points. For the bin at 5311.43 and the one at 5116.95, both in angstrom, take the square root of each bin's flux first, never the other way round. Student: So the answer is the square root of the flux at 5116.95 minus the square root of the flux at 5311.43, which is -0.120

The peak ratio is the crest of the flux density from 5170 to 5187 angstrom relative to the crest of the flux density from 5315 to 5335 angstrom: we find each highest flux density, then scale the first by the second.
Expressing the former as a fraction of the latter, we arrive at 0.76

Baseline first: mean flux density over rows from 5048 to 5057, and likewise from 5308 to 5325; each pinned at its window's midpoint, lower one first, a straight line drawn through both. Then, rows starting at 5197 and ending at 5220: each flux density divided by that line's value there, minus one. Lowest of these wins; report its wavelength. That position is 5204.89 angstrom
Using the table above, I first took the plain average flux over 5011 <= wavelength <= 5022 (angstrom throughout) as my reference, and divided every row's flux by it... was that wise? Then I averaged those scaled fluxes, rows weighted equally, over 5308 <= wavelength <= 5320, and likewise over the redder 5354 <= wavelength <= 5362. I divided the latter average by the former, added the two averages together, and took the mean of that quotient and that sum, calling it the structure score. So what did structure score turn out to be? 1.77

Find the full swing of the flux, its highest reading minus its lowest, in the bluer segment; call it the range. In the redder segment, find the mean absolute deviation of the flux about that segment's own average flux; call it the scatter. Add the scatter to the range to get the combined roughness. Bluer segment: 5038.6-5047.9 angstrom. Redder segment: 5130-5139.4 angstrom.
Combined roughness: 0.92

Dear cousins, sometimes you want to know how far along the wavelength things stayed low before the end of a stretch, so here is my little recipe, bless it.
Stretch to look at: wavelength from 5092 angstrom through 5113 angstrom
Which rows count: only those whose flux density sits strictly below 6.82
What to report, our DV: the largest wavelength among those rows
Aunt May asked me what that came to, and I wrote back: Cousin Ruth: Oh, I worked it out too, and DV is 5109.89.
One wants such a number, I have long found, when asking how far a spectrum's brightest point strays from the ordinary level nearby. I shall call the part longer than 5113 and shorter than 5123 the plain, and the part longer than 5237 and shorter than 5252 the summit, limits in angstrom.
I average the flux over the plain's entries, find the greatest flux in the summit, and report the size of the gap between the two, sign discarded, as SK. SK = 0.6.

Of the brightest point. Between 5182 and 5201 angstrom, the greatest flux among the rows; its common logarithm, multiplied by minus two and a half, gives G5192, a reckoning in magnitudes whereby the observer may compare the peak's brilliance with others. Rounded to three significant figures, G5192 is -2.11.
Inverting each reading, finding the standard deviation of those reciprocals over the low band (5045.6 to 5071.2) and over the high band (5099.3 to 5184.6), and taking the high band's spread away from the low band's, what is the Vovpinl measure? -0.010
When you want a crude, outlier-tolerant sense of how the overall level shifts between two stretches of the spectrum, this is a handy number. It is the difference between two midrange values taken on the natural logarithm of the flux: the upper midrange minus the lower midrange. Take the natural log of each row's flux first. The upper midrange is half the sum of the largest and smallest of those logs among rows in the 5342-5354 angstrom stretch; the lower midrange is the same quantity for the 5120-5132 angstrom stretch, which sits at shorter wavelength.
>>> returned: 0.17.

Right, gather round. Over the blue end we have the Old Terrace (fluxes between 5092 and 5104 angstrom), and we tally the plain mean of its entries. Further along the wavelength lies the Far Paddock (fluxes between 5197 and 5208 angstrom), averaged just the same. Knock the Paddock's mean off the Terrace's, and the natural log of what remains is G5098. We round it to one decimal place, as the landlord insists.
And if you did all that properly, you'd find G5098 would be -1.0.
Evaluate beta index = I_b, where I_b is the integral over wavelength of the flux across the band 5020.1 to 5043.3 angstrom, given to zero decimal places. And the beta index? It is 160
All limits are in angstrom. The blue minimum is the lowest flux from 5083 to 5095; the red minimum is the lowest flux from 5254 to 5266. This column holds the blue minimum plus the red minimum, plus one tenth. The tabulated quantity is 12.9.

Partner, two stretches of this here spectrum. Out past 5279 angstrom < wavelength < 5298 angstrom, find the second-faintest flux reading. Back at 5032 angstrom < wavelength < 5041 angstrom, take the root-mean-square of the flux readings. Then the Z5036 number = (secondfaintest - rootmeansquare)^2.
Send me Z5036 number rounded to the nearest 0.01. 0.30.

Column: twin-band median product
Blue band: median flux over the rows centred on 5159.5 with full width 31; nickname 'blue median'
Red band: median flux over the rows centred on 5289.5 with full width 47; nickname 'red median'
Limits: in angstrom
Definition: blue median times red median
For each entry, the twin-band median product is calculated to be 46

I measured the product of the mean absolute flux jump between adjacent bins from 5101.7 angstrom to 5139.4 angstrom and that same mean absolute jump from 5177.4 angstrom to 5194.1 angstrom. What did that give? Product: 0.049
